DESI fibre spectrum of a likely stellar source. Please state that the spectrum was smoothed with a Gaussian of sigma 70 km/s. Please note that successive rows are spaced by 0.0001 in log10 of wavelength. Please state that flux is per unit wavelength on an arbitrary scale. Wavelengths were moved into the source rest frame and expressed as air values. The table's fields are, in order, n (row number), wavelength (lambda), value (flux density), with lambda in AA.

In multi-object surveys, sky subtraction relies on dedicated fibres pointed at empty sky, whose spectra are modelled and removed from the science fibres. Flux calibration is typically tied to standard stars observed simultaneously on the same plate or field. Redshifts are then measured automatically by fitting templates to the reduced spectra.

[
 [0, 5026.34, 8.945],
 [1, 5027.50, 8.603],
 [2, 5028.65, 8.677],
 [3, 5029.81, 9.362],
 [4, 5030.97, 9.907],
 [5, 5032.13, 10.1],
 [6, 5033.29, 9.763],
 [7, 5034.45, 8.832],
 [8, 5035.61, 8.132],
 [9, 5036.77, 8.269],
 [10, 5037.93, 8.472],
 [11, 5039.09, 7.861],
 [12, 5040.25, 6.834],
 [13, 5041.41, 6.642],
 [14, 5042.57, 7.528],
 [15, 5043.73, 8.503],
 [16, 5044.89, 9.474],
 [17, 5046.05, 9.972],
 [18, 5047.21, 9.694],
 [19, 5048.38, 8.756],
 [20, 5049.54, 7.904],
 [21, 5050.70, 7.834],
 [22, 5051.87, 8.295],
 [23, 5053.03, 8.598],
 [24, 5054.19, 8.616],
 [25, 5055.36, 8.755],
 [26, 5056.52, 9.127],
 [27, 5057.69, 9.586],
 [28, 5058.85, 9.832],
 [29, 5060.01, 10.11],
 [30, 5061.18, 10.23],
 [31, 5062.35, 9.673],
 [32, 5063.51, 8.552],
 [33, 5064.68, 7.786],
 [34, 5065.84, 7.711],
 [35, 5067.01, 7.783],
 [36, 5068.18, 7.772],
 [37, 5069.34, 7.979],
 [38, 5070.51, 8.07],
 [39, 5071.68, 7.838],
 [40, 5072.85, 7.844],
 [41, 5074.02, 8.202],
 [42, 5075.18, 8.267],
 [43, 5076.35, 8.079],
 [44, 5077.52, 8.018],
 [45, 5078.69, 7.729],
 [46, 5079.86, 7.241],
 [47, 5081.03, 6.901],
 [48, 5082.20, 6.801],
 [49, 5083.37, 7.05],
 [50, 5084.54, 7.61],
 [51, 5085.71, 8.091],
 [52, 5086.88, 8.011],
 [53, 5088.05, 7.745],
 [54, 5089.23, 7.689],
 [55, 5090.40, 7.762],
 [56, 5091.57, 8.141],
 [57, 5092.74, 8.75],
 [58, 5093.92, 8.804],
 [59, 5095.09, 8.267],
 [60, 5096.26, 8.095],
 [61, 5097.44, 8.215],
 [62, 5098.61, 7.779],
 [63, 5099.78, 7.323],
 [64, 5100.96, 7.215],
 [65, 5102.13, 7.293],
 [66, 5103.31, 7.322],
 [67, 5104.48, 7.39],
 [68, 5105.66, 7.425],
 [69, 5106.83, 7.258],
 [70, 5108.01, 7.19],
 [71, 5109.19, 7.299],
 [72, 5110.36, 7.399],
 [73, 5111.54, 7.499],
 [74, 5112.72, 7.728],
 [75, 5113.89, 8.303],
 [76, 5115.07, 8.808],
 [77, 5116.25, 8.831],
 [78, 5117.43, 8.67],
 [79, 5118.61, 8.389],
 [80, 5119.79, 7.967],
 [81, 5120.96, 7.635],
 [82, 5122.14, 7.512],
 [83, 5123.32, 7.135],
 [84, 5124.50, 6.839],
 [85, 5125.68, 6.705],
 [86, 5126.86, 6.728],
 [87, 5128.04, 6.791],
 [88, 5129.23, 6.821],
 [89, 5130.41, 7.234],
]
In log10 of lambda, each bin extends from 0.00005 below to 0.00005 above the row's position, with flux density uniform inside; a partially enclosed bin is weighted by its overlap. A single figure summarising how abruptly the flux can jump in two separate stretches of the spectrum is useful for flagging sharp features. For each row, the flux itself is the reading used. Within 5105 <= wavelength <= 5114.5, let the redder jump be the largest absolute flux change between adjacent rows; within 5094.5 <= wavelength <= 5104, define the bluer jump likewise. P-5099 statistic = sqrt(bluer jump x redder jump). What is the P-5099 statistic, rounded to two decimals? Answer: 0.51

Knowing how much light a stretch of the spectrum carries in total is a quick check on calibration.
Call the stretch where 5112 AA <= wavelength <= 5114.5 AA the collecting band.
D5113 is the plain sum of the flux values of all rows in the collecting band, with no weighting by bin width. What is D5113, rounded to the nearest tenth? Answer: 16.0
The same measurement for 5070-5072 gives 15.9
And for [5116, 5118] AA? 17.5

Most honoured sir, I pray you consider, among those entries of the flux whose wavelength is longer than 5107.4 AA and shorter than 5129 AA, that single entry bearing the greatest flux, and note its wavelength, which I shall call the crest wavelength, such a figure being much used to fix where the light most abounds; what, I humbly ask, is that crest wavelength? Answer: 5116.25 AA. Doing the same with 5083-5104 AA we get 5093.92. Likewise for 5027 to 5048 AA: 5032.13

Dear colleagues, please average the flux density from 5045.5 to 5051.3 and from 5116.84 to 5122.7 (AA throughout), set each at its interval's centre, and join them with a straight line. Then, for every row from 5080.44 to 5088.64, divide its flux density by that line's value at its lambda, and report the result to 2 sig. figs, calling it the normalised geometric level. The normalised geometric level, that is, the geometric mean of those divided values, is 0.88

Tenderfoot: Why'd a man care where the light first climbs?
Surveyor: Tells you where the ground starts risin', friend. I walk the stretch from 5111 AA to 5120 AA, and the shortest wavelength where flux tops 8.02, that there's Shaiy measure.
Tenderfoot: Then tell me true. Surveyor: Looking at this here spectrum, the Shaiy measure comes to 5113.89 AA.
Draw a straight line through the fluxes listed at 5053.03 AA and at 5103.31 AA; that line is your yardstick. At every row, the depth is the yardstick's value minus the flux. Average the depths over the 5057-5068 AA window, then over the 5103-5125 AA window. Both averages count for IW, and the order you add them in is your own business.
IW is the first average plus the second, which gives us -1.3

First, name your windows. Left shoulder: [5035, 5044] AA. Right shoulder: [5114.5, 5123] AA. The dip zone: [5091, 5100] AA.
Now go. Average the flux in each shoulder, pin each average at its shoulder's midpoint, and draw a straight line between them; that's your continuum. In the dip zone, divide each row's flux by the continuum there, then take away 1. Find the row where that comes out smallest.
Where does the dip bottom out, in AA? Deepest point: 5099.78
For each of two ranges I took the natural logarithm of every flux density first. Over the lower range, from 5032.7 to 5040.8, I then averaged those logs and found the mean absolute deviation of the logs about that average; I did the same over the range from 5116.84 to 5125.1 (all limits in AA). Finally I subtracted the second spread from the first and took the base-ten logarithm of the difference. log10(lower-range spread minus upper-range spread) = -2.2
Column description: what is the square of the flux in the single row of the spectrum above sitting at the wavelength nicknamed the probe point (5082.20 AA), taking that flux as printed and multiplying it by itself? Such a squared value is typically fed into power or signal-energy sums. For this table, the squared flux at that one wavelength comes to 46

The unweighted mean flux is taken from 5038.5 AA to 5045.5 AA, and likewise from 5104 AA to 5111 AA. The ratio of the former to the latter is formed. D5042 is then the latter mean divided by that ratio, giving 6.9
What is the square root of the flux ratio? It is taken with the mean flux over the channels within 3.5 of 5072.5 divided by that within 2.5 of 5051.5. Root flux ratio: 0.99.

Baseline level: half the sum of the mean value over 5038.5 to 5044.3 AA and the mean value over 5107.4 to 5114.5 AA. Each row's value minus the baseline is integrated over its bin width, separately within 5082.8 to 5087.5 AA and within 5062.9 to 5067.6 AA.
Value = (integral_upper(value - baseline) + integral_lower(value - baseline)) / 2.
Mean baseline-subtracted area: 1.4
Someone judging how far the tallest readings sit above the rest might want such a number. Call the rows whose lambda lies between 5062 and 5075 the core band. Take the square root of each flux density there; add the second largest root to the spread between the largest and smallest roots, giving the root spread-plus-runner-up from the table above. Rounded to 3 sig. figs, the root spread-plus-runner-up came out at 3.26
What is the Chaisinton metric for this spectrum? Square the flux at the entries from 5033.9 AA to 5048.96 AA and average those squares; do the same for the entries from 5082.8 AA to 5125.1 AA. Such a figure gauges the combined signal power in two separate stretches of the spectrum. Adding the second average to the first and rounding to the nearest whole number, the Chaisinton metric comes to 132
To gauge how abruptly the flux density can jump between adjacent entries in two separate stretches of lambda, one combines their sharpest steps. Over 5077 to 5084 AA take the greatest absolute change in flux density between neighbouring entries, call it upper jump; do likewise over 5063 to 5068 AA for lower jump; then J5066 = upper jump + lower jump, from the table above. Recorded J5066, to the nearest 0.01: 1.25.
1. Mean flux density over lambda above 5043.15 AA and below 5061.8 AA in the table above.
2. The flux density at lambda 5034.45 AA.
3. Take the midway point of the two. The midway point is 8.96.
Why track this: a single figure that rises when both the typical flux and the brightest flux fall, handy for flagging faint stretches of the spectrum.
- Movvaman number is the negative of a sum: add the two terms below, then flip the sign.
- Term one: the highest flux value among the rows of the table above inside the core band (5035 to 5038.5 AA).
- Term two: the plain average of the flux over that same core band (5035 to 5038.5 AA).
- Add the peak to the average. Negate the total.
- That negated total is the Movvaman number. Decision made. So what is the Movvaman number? -16.8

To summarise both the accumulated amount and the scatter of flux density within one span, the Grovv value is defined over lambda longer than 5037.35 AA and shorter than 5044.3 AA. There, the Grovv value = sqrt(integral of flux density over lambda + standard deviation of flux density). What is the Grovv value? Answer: 7.34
